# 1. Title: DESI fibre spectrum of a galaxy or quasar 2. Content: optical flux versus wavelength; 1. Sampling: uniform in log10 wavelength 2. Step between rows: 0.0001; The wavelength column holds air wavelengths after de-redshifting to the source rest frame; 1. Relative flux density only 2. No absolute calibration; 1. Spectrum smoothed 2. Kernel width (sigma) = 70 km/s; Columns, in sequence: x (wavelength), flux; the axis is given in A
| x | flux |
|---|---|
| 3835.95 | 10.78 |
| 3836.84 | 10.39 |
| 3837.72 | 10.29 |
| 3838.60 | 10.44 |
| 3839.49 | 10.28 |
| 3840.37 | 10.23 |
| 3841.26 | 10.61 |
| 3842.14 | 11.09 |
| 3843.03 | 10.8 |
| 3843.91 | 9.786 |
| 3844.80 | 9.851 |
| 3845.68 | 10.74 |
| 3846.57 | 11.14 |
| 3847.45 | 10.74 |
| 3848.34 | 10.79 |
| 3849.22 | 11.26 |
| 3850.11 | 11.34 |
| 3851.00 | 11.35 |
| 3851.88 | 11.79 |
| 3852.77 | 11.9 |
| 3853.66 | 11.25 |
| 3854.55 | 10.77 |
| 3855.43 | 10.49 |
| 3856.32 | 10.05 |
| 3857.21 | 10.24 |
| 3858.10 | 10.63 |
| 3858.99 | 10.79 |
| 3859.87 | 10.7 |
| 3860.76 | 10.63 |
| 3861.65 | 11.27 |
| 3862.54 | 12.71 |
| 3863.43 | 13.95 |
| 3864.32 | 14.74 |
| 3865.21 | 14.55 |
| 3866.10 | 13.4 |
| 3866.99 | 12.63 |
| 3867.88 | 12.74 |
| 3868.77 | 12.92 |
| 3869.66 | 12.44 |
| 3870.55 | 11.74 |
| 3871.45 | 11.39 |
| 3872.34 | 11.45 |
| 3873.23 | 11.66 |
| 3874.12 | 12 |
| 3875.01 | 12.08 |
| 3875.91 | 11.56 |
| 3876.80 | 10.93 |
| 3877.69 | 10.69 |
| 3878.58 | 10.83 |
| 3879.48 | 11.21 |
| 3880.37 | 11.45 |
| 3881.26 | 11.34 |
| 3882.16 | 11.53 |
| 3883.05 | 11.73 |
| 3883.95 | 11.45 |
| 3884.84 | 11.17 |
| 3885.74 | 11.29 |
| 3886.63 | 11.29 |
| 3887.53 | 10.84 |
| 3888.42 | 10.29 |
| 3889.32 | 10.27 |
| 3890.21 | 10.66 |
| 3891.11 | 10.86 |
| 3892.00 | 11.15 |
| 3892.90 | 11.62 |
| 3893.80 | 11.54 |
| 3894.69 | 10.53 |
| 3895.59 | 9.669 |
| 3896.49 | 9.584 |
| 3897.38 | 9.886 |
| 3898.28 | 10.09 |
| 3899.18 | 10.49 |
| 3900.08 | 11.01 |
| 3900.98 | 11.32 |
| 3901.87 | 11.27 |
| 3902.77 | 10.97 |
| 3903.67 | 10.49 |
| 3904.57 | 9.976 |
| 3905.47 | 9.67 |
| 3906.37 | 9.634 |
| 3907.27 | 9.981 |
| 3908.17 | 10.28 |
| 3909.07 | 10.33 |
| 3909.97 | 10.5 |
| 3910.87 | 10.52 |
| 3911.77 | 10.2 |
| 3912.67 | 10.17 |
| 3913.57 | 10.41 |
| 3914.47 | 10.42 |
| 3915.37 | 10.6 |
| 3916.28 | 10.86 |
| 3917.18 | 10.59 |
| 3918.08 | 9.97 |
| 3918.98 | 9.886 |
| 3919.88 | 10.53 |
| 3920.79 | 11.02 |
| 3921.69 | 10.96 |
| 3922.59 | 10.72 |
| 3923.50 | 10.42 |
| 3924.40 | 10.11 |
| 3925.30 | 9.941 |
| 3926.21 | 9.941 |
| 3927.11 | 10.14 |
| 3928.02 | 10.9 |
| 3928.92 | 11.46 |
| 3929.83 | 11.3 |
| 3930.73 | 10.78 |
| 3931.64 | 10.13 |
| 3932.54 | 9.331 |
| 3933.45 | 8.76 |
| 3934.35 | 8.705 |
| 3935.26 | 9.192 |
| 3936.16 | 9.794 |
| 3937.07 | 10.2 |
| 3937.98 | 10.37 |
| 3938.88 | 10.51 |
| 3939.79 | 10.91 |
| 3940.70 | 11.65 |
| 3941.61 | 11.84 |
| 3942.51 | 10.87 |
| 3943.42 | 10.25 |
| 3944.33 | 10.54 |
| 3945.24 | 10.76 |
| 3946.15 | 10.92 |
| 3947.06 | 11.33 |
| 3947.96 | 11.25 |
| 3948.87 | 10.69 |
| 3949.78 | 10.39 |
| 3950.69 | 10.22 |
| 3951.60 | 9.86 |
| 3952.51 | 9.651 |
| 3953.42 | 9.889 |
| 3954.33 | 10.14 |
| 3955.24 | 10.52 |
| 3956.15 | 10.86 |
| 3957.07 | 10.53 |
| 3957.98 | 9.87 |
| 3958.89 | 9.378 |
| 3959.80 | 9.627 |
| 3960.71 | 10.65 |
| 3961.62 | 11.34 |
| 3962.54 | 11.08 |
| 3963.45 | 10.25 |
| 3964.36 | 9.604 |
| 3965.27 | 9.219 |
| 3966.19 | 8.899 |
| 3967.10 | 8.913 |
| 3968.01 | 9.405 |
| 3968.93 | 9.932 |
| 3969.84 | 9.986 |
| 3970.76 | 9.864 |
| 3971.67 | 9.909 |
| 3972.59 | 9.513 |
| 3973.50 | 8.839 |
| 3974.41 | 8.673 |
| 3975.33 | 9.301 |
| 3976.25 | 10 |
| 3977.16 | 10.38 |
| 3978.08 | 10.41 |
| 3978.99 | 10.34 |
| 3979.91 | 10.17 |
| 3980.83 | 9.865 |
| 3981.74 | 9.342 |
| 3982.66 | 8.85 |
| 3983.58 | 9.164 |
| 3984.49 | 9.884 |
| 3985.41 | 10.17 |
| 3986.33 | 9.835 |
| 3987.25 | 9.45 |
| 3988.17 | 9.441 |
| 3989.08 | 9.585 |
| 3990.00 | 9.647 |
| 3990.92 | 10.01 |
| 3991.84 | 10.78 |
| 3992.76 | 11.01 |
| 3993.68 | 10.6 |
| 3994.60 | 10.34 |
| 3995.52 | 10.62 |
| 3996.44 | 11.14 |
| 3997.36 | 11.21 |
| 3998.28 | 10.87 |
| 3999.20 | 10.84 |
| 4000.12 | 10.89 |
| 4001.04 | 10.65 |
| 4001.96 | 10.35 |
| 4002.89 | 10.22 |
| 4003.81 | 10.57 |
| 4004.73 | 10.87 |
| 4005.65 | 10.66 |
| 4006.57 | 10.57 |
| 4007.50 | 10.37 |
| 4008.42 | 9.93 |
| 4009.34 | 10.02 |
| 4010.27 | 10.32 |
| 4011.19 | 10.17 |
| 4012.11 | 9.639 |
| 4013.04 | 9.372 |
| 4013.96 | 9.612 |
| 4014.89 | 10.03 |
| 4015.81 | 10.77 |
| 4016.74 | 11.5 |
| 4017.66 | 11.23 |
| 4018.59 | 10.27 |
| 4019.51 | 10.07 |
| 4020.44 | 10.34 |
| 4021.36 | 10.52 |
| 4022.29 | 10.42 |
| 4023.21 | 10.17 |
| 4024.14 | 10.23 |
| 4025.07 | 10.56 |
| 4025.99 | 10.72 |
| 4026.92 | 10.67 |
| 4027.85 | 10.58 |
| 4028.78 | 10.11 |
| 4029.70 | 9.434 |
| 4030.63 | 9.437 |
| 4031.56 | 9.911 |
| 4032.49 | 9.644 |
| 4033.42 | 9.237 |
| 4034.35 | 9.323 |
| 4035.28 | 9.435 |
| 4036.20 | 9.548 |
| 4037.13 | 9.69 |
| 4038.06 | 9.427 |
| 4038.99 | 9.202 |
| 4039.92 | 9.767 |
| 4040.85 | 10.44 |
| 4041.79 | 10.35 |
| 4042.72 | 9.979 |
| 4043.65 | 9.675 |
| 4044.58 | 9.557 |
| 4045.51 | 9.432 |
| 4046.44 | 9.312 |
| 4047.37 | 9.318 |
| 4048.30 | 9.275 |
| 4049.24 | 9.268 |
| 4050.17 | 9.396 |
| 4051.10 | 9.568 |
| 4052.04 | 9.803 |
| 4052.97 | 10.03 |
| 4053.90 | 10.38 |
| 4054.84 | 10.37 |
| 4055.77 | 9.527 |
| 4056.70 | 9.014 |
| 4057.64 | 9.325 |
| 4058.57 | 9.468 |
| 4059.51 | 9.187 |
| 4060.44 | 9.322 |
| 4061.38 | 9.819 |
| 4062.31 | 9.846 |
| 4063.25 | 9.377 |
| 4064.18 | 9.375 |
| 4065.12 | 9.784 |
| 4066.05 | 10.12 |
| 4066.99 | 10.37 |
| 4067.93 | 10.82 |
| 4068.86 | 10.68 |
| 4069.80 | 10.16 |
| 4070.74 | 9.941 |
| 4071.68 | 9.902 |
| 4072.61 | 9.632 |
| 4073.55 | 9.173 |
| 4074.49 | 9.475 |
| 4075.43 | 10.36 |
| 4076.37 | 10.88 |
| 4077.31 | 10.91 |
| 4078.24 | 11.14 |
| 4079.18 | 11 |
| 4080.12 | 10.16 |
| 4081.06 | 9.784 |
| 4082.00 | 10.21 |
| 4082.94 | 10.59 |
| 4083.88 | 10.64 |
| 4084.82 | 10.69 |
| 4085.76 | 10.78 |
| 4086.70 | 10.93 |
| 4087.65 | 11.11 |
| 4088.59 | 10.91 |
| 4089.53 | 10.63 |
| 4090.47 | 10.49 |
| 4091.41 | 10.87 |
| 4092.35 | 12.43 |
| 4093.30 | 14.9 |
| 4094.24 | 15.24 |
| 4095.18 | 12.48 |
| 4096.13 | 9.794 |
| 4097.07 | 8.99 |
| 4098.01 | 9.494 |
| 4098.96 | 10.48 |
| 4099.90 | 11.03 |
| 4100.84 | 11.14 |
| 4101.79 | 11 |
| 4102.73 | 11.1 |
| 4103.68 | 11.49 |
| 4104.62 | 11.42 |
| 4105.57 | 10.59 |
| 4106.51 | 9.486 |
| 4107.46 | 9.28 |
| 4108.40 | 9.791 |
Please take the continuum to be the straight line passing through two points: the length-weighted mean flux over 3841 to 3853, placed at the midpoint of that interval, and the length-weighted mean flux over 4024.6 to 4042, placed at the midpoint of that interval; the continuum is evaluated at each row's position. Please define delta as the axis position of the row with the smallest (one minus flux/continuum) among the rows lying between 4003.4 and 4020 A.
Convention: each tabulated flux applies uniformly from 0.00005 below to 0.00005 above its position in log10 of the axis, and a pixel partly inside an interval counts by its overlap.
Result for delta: 4016.74 A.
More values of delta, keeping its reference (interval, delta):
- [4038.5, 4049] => 4040.85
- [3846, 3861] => 3852.77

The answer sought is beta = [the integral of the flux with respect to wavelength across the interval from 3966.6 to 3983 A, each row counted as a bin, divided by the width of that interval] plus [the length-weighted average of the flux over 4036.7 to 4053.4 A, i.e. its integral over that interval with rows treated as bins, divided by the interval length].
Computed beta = 19.3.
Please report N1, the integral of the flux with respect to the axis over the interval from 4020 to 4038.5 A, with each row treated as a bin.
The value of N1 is 185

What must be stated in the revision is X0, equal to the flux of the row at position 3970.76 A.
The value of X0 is 9.864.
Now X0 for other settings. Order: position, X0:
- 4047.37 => 9.318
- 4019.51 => 10.07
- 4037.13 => 9.69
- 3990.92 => 10.01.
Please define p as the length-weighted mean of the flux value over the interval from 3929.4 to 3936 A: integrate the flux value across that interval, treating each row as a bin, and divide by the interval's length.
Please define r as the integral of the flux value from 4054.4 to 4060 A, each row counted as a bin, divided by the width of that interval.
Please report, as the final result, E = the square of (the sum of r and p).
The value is 370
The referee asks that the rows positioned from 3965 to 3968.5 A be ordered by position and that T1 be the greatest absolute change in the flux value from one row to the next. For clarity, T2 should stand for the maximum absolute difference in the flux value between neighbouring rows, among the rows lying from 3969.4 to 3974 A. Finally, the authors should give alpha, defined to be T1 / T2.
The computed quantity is 0.7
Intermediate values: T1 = 0.49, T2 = 0.7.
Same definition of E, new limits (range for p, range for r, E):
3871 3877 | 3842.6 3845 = 474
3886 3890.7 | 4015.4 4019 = 468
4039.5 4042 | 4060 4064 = 389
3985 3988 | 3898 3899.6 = 402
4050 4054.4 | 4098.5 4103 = 433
